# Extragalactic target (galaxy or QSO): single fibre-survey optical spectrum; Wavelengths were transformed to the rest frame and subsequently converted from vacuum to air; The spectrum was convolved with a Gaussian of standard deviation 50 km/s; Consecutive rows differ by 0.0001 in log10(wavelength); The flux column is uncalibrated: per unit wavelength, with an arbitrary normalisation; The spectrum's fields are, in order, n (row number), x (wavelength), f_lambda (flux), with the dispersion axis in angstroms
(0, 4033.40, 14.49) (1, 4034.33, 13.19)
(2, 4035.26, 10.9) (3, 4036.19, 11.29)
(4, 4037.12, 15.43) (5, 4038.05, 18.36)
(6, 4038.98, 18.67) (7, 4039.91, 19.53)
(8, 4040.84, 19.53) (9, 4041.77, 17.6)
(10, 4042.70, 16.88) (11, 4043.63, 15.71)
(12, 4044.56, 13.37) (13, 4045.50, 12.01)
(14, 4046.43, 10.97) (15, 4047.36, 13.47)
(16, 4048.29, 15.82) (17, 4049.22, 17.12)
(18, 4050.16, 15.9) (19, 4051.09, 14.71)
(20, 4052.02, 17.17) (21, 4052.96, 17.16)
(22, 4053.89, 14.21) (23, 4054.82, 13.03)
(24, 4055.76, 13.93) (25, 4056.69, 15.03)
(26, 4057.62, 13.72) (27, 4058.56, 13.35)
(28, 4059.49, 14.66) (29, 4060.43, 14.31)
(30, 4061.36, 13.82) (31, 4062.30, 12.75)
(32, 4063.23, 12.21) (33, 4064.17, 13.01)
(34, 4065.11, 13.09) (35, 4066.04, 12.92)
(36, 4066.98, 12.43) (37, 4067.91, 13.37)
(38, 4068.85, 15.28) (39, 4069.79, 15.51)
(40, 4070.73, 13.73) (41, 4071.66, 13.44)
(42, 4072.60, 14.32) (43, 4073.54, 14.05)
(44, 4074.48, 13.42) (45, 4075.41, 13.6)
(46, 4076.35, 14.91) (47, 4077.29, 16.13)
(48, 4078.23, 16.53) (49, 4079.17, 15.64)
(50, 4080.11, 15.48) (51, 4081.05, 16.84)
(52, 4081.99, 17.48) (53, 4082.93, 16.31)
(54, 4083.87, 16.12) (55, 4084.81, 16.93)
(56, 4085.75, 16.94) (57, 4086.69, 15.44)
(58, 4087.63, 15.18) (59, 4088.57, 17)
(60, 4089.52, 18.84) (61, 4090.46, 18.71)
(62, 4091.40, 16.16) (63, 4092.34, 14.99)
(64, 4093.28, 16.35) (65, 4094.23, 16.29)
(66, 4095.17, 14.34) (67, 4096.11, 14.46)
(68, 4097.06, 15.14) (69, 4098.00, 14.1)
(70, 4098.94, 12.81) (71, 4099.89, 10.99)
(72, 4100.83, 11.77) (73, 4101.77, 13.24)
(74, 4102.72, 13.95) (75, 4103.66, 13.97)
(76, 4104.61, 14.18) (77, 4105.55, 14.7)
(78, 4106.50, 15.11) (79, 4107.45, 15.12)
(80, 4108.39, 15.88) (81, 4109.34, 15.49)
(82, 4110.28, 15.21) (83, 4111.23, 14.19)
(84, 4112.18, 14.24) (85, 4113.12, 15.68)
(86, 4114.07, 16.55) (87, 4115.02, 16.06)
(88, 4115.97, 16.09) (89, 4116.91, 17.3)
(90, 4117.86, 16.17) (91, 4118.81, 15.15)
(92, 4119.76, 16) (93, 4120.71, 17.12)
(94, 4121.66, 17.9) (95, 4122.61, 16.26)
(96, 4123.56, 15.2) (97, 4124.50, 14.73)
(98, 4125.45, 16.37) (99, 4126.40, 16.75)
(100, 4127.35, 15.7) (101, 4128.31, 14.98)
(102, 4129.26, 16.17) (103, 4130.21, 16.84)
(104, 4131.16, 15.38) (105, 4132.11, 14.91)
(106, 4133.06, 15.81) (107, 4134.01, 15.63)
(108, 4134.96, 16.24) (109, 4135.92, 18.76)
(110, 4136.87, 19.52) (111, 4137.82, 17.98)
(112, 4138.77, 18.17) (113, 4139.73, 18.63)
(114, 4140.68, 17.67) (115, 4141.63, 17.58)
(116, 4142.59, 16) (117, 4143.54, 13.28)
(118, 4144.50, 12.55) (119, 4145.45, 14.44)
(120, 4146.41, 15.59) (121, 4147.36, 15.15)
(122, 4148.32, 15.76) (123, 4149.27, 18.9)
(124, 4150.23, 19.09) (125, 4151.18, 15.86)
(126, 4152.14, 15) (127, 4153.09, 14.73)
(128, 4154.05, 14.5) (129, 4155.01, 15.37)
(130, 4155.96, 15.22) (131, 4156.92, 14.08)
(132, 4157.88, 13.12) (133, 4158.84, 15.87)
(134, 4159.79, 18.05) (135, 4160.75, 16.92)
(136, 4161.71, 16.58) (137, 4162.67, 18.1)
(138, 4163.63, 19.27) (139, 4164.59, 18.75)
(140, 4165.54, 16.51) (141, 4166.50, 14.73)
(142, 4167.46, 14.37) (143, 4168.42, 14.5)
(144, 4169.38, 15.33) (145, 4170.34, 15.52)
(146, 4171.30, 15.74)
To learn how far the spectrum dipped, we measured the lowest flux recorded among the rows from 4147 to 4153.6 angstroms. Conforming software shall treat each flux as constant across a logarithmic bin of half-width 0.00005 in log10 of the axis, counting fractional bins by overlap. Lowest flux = 14.73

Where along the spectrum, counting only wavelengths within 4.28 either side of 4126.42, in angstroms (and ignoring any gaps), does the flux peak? 4130.21 angstroms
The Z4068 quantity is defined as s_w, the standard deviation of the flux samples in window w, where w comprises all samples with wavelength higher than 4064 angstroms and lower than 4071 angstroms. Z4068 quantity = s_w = 1.1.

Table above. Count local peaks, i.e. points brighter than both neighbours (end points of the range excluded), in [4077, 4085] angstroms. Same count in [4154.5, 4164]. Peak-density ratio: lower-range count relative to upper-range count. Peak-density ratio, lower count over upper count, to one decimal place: 2.0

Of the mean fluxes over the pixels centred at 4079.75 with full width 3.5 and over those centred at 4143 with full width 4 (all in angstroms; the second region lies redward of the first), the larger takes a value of 16.1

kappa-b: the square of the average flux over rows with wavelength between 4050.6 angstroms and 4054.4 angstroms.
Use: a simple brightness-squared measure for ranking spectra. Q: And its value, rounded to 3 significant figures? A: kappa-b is 250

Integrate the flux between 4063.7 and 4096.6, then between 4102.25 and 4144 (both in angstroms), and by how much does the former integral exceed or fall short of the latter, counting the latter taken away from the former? -166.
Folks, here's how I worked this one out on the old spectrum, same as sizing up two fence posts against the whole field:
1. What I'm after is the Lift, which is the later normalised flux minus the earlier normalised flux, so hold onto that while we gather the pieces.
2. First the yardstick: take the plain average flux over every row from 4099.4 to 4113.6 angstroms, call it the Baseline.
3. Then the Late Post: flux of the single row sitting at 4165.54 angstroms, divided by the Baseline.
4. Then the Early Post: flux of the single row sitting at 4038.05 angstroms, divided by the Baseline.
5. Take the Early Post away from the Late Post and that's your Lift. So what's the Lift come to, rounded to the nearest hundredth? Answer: -0.13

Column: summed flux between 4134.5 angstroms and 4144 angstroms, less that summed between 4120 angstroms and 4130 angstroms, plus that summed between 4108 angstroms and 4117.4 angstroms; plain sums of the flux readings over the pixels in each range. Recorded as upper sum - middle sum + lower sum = 169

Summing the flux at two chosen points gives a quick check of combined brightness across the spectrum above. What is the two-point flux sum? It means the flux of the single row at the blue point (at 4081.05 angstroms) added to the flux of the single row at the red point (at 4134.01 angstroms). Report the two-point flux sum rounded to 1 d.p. 32.5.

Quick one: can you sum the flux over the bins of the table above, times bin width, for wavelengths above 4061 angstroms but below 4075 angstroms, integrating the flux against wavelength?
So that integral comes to 190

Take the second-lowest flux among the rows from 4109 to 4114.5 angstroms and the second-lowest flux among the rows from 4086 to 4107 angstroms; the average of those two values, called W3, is 13.0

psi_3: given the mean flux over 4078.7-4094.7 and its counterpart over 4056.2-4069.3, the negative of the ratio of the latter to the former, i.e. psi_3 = -0.82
